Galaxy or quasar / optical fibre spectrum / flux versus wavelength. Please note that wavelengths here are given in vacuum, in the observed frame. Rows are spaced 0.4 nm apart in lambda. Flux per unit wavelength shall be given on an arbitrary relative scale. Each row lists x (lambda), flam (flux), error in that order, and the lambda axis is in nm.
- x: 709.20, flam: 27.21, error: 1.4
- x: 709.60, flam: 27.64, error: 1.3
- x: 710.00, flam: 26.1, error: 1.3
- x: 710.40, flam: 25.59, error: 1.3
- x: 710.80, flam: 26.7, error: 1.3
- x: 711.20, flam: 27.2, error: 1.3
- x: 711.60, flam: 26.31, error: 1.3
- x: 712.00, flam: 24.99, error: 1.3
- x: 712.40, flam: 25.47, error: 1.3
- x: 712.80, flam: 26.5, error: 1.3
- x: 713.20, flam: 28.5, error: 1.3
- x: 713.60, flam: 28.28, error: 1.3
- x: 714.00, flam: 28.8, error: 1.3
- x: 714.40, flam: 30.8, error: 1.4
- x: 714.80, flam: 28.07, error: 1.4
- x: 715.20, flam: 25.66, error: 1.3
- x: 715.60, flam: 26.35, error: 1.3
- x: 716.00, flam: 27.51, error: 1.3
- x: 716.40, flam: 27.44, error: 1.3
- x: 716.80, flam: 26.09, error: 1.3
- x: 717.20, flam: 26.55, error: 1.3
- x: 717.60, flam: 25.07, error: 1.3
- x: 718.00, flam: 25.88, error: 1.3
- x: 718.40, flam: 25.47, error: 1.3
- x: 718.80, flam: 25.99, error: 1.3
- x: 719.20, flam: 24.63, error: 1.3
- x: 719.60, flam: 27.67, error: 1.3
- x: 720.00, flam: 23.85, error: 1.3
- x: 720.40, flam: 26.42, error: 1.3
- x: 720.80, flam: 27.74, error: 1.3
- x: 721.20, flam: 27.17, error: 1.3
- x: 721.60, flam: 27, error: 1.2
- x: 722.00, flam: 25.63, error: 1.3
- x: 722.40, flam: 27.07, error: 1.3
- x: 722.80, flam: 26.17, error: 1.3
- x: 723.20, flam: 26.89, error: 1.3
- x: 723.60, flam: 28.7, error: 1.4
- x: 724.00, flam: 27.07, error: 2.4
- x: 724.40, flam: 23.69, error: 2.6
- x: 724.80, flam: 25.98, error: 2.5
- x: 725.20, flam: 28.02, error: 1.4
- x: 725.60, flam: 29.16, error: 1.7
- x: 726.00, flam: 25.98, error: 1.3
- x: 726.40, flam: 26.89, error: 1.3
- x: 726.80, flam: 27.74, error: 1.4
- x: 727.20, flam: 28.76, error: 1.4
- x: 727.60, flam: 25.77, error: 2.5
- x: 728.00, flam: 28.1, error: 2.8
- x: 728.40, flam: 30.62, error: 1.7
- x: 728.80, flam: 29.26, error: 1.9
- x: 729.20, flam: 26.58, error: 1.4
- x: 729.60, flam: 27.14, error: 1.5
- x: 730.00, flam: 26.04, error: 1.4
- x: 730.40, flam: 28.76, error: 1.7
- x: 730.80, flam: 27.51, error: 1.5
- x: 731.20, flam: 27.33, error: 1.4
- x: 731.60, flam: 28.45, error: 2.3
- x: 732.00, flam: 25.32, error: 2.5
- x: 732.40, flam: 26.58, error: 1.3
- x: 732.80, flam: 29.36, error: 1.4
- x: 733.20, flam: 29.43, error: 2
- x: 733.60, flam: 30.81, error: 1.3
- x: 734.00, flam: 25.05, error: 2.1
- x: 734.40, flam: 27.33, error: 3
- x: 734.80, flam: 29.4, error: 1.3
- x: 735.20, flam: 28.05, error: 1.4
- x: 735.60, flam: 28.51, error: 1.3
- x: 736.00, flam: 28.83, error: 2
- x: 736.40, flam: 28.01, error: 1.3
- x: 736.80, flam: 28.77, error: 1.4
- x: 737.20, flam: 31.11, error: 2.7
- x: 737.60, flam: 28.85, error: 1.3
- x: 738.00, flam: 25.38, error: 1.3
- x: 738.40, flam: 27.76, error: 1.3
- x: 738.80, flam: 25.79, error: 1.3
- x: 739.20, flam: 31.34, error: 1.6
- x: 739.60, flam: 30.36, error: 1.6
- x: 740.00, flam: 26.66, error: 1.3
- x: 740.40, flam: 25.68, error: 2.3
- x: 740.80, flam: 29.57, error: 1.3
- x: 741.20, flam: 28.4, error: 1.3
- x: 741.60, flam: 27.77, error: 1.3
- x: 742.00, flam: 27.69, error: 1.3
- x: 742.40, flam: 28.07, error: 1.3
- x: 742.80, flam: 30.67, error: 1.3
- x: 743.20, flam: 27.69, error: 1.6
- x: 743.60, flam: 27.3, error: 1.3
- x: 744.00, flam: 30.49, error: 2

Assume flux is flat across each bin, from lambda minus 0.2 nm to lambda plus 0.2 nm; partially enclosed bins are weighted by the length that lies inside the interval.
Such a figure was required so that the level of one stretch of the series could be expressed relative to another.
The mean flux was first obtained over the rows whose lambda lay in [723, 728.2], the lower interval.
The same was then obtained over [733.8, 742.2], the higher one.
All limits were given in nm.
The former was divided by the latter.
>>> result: 0.965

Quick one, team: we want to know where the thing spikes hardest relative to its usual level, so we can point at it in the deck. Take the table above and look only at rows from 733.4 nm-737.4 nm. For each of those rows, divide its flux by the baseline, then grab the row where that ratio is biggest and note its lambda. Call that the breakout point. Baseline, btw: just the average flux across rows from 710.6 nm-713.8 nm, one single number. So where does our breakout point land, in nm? 737.20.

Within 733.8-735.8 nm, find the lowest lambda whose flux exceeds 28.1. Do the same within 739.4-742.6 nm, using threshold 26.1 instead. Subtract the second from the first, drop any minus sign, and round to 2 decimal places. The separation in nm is 4.80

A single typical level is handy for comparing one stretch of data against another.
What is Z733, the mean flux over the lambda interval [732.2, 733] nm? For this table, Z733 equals 28.0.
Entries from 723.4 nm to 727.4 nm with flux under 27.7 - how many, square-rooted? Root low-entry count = 2.2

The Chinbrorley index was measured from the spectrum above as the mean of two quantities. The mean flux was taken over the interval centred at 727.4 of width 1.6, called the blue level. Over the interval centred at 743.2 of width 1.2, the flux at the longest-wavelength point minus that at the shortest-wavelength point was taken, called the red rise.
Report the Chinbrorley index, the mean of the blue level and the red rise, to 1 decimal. 12.1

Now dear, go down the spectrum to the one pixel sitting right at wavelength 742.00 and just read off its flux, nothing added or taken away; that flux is 27.69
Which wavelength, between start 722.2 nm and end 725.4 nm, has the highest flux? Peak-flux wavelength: 723.60 nm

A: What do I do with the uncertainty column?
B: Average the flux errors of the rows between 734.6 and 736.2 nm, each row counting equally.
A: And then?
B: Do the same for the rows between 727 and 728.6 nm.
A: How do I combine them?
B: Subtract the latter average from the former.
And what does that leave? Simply -0.60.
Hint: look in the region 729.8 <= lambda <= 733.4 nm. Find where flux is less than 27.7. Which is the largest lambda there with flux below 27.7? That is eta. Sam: 732.40 nm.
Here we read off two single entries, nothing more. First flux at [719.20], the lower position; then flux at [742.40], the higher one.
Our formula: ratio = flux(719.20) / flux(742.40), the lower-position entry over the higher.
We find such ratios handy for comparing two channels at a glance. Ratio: 0.88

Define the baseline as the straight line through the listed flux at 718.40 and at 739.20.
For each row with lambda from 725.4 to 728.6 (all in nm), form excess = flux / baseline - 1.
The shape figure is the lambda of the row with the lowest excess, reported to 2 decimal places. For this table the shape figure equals 727.60 nm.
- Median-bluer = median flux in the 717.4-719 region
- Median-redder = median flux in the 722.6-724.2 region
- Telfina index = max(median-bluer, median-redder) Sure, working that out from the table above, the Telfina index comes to 26.98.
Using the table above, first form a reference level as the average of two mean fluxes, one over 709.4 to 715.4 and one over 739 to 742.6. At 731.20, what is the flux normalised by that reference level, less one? -0.02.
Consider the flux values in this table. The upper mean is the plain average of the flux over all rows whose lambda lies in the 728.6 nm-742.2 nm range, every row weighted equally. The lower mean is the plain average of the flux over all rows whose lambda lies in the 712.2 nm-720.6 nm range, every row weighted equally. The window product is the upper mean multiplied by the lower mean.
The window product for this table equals 749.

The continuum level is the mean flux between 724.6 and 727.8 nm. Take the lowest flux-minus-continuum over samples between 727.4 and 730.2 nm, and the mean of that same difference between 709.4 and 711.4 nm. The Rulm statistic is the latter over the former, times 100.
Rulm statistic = 42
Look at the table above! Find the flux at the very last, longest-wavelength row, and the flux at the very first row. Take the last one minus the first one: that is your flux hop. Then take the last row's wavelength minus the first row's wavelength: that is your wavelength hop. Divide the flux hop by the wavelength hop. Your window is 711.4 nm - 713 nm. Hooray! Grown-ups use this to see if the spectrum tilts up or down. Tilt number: 0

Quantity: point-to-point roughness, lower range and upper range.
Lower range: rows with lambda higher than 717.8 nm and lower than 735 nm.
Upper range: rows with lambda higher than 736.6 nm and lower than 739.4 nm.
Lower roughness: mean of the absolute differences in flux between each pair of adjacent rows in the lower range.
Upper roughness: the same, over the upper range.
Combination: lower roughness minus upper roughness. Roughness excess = -1.23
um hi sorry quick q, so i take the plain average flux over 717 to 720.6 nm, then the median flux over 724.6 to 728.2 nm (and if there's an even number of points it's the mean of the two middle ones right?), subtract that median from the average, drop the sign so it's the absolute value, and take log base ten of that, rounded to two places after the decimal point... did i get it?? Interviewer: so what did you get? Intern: 0.30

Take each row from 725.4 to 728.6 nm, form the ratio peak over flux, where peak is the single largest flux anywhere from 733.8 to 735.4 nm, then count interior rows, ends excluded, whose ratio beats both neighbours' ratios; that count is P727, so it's 2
